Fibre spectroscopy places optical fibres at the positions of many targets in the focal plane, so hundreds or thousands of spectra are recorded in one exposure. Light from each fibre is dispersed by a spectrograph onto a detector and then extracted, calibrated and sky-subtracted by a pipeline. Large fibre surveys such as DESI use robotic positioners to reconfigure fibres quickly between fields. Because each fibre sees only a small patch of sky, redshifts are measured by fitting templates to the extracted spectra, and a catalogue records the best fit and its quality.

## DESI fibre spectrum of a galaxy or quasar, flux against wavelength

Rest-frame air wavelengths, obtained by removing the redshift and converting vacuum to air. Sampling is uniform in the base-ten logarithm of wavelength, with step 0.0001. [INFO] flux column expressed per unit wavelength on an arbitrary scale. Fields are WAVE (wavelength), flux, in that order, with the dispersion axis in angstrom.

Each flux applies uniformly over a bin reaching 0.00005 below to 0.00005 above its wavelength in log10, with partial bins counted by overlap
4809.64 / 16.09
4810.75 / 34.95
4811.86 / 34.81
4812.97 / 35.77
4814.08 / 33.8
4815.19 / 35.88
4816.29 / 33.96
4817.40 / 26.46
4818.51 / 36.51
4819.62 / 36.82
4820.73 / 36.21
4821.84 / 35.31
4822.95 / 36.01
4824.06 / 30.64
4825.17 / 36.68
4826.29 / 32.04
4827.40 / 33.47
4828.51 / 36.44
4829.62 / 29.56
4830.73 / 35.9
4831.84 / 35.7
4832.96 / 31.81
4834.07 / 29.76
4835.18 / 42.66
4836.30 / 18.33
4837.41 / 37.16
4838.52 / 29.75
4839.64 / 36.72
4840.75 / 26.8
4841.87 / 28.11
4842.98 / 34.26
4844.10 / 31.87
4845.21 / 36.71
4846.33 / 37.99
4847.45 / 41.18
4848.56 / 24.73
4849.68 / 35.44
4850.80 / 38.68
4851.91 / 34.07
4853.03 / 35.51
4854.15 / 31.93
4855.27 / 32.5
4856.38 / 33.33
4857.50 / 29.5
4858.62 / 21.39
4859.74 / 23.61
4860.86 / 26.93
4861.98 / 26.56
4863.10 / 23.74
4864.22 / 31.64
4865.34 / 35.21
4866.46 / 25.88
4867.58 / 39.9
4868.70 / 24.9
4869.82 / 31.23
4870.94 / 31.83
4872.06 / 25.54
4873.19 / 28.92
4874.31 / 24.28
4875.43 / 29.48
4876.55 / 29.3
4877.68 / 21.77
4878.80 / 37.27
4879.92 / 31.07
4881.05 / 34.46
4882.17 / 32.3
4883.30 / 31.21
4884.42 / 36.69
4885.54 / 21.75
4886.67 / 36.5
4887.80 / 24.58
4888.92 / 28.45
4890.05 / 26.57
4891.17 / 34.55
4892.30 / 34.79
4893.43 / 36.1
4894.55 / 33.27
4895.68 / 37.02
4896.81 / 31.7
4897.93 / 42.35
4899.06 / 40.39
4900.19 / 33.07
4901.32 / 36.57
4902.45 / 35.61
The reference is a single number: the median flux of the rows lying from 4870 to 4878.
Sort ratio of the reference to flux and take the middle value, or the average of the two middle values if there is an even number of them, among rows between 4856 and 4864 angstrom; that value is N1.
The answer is 1.09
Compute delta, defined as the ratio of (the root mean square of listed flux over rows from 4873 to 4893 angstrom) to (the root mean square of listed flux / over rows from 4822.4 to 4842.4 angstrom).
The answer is 0.93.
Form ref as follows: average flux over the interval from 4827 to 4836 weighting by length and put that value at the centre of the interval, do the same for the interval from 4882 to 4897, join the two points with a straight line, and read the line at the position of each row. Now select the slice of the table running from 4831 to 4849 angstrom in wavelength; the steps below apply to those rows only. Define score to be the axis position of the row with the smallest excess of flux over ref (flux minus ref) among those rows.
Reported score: 4836.30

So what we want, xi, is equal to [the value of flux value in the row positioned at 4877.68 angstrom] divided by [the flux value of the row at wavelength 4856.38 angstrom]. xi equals 0.65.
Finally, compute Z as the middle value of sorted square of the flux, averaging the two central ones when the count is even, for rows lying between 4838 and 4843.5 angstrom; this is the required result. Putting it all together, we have 885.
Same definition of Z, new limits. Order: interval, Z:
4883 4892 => 892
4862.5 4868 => 1001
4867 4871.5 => 994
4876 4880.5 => 912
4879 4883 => 1043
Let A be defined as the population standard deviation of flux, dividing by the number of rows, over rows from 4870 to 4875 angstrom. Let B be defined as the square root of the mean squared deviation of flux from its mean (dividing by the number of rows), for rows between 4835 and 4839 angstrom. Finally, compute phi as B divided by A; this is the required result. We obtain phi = 3.1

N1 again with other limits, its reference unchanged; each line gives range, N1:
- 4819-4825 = 0.80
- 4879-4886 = 0.91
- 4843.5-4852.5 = 0.80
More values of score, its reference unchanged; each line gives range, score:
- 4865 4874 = 4868.70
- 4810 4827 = 4817.40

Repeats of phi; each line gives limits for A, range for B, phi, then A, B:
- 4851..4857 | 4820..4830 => 2.0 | 1.3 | 3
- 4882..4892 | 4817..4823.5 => 0.7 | 5.0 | 4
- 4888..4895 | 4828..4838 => 1.8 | 3.5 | 6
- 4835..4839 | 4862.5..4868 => 0.7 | 9.1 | 6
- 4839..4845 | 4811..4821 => 0.8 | 3.7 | 3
